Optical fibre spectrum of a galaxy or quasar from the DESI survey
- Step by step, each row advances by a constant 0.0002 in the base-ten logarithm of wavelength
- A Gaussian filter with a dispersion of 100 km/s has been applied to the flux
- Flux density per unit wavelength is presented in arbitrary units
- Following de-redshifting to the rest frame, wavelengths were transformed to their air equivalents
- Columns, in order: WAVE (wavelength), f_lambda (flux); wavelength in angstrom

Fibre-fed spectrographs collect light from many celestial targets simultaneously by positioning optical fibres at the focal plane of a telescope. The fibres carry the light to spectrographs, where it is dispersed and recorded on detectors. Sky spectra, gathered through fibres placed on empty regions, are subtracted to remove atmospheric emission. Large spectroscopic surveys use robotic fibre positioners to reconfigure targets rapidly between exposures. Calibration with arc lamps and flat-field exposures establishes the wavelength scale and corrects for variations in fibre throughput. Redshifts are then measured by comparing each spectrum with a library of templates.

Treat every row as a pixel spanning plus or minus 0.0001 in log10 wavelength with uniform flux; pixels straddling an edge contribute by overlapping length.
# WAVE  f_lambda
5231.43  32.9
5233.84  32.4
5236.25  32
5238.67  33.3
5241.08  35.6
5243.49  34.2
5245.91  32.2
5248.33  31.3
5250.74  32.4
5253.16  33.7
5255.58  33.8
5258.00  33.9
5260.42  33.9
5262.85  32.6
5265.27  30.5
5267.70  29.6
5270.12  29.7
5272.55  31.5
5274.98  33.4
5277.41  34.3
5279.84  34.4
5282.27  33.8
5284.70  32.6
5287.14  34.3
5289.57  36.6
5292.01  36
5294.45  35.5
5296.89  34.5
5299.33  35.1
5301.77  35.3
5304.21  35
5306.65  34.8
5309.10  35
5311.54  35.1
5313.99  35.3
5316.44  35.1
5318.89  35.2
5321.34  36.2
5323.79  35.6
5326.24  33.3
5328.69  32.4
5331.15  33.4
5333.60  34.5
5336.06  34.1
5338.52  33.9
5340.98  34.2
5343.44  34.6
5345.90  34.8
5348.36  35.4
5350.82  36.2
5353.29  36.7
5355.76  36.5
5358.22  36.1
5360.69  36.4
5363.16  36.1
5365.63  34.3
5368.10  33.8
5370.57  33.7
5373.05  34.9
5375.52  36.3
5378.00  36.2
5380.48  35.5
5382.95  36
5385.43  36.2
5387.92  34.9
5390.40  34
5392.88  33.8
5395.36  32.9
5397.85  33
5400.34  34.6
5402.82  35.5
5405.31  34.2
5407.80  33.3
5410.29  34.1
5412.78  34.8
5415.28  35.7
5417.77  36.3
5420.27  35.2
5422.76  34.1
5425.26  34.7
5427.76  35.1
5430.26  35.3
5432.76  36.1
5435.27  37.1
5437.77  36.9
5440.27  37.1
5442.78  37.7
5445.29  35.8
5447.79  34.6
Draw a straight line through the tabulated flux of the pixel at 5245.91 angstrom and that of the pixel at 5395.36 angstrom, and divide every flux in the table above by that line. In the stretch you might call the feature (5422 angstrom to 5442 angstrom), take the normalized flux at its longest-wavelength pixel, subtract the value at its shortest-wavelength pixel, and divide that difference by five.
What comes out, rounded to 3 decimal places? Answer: 0.018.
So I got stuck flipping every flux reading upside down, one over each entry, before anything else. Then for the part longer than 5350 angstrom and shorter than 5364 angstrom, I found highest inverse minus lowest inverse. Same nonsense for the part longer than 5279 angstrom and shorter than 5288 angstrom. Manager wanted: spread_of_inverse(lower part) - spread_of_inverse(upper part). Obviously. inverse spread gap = 0.0012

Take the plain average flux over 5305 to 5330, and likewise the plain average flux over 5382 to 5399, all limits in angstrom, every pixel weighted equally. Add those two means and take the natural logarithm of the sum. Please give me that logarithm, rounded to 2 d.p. 4.24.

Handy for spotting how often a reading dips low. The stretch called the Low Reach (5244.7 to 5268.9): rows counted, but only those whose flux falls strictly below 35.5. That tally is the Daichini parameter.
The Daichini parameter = 10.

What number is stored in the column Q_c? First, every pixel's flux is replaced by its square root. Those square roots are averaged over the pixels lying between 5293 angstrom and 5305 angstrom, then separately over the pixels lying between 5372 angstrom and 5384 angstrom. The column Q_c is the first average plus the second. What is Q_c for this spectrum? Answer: 11.9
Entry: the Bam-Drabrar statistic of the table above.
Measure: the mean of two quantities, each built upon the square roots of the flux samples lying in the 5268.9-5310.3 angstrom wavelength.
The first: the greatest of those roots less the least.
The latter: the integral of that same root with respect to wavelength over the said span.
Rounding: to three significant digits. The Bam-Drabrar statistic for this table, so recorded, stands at 121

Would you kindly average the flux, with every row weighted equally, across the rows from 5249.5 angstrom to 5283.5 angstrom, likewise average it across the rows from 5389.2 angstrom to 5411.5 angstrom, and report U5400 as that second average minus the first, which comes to 1.3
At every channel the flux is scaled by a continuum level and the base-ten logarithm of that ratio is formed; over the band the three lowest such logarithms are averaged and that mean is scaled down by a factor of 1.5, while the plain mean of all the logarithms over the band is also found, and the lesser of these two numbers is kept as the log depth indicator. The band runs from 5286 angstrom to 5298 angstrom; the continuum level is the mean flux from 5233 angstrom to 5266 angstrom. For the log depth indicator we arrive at 0.015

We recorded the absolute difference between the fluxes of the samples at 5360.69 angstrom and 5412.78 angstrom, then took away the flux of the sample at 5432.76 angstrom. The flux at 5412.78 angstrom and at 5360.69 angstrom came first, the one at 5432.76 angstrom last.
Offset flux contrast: -34.5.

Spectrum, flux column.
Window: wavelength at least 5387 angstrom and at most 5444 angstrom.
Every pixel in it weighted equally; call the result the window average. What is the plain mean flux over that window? 35.1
